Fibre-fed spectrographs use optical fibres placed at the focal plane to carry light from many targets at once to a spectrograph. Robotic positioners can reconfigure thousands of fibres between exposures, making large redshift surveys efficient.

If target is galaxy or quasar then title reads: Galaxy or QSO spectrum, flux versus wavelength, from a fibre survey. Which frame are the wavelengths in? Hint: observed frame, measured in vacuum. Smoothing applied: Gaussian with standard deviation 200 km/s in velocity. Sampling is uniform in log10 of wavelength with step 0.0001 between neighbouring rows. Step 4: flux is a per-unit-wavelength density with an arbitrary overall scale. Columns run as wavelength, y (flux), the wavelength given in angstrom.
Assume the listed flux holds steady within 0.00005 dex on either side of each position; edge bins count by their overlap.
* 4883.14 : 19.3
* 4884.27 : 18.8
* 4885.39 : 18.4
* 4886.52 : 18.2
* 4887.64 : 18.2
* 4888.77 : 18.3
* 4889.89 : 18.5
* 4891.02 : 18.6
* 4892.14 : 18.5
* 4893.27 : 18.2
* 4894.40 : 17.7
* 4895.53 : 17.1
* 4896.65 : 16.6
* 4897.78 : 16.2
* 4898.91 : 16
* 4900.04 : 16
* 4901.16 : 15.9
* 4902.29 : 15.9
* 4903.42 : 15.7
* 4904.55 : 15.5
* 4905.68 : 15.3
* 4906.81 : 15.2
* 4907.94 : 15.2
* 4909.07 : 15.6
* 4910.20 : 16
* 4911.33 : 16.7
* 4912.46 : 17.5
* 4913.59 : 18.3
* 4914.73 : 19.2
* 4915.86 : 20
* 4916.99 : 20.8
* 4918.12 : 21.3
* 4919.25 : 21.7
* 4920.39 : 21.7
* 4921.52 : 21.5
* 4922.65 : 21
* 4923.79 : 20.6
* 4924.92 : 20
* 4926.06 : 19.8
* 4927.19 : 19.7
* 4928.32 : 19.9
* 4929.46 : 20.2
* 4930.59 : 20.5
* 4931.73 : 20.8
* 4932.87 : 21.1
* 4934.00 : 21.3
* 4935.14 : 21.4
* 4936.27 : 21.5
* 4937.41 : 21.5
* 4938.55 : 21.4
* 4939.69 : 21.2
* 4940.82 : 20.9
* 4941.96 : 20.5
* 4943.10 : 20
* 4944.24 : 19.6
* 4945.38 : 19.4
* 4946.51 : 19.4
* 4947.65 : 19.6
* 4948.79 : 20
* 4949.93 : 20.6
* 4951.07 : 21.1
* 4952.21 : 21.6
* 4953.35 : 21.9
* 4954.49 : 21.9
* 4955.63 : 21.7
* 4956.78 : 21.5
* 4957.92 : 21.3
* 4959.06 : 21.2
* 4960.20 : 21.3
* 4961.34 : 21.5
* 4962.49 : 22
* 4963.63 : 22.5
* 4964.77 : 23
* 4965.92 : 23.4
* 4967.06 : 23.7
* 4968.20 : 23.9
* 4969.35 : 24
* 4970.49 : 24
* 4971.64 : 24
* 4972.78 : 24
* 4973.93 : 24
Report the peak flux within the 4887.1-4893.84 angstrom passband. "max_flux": 18.6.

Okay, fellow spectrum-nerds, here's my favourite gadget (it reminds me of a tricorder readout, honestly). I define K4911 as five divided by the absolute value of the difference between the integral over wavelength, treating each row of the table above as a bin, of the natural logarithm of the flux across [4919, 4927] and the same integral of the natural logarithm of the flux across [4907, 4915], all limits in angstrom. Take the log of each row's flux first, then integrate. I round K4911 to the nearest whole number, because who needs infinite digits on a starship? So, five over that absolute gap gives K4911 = 3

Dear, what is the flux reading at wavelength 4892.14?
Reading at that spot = 18.5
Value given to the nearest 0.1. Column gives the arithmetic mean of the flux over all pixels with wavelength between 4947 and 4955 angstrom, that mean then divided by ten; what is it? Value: 2.1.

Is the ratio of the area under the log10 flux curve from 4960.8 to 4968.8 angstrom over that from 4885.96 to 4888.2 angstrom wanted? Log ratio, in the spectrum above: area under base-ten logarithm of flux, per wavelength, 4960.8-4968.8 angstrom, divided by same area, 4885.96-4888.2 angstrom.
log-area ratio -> 3.8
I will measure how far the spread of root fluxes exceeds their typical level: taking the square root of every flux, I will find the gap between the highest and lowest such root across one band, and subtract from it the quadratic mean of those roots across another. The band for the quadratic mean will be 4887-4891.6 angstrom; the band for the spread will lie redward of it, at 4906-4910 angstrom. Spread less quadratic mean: -4.24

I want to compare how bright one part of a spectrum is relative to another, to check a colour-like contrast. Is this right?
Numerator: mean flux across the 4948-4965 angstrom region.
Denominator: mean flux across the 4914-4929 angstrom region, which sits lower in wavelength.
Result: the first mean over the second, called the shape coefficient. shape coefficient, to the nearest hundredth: 1.05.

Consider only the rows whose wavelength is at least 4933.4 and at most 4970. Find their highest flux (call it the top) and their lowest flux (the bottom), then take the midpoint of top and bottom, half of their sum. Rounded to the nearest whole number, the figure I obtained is 22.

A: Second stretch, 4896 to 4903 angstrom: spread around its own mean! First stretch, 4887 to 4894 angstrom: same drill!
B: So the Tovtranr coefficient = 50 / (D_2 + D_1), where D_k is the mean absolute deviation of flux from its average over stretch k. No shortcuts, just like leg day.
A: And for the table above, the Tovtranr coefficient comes 143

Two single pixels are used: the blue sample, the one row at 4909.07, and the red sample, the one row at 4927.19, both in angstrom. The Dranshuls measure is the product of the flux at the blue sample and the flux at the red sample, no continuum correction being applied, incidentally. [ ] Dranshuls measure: 307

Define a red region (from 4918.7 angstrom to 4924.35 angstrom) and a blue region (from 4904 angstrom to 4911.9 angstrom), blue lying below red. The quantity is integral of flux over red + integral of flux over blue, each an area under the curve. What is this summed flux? 244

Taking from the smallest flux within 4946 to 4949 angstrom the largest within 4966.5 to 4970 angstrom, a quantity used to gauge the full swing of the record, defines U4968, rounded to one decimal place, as -4.6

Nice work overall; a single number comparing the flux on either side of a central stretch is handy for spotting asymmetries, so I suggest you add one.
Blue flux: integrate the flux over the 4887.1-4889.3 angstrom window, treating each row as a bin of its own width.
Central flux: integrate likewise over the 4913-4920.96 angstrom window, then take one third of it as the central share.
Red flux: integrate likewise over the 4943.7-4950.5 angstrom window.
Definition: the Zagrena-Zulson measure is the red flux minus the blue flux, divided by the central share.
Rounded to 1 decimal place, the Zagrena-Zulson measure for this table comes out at 1.7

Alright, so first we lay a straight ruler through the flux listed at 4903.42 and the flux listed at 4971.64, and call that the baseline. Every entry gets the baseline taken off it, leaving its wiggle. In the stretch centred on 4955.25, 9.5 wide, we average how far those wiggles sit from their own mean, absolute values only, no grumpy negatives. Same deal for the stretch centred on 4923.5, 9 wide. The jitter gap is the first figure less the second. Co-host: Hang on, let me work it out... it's -0.6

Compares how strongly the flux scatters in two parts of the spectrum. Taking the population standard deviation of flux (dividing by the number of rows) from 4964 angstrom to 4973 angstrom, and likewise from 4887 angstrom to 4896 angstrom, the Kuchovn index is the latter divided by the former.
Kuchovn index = 1.4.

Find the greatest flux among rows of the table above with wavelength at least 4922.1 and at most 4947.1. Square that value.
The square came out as 462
